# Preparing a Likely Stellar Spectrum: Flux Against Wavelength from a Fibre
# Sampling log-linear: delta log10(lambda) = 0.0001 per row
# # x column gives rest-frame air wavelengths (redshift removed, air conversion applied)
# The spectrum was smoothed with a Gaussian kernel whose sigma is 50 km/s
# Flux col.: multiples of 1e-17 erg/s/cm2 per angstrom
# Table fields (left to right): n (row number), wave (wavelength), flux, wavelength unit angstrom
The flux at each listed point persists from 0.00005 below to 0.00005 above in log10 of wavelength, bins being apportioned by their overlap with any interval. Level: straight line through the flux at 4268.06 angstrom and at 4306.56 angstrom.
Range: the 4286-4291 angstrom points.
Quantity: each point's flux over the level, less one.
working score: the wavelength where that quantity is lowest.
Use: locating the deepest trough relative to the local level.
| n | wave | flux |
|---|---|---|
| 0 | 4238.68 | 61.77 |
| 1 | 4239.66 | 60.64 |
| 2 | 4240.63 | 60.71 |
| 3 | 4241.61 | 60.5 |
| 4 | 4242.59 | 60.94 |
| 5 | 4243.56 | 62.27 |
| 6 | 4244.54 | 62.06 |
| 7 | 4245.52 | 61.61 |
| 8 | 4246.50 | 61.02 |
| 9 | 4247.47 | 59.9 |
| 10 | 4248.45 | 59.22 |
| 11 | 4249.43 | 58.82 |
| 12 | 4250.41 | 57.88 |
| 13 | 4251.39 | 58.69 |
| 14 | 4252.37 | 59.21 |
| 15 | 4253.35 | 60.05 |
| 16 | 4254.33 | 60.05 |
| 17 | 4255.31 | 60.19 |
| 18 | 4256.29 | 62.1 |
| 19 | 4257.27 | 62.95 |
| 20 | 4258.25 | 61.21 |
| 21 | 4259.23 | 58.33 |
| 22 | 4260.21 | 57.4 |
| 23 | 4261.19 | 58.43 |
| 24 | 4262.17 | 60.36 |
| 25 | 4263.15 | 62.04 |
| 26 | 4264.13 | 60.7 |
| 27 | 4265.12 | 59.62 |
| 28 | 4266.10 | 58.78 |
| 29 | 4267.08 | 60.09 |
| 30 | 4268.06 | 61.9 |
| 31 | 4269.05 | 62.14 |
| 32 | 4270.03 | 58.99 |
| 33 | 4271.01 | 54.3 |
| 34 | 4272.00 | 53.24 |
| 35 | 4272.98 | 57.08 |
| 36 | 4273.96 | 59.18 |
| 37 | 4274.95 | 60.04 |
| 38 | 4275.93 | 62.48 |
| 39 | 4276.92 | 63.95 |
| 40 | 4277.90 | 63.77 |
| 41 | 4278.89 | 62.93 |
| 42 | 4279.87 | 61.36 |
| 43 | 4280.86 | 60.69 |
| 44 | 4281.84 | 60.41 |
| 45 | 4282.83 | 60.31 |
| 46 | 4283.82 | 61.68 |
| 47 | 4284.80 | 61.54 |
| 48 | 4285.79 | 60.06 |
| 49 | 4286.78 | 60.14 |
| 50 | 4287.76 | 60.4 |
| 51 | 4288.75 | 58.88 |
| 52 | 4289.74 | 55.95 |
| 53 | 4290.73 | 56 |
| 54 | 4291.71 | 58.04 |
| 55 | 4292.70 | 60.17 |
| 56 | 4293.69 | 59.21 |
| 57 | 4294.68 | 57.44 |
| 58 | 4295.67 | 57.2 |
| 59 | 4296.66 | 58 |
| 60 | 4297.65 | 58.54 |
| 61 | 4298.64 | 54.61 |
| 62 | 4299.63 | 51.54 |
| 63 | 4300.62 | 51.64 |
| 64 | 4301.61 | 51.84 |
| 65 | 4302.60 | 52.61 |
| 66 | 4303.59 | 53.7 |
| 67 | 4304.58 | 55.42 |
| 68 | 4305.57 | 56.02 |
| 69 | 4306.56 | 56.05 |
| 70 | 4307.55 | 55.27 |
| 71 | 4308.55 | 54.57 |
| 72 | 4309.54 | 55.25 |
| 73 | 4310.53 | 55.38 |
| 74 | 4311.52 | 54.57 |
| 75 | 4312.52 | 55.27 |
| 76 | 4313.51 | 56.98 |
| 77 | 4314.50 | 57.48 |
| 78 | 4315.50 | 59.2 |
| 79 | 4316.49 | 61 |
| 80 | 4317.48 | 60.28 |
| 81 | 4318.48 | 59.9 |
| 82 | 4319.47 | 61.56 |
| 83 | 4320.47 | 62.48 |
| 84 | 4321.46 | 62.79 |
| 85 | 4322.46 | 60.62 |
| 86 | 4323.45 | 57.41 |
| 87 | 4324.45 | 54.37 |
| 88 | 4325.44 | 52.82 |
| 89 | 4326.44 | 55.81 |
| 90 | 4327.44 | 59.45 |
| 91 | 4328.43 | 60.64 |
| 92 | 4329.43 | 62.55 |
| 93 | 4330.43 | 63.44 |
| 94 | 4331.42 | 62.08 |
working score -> 4289.74 angstrom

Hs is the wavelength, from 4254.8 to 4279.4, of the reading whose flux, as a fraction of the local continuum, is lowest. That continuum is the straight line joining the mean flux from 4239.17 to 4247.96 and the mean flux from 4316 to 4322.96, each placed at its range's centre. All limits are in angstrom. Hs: 4272.00 angstrom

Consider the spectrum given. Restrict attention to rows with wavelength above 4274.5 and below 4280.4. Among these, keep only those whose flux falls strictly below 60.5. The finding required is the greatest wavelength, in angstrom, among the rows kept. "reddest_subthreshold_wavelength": 4274.95 angstrom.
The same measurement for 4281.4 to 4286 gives 4285.79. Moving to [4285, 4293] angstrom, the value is 4292.70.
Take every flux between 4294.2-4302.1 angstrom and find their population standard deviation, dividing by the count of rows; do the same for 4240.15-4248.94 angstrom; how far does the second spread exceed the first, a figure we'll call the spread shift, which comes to -1.9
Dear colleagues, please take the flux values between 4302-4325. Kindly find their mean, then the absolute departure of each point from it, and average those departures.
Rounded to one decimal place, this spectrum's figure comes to 2.6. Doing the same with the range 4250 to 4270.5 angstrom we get 1.3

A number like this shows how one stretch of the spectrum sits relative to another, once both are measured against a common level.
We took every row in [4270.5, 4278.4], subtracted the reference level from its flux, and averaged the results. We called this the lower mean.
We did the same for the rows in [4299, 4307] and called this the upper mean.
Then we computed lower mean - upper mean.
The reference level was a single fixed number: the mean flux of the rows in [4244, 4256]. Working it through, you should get 6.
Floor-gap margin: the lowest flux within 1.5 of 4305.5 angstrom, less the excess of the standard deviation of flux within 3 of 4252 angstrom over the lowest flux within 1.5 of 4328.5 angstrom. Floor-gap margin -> 114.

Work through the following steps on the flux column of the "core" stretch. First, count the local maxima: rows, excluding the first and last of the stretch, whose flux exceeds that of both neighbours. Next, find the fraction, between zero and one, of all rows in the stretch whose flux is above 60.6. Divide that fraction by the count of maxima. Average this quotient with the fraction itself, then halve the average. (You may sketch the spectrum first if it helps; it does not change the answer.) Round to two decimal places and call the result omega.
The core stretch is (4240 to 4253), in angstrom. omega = 0.23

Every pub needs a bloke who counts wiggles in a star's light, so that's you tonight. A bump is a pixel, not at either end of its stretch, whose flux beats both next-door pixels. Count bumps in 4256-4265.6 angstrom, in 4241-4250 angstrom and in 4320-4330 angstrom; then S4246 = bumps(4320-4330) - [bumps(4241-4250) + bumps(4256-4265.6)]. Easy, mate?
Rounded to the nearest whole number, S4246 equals -2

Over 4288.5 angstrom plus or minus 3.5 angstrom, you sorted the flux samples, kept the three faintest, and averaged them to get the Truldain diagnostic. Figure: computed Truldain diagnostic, 56.7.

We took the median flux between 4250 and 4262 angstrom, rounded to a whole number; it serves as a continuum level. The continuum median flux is 60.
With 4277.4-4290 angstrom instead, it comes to 60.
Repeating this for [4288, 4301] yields 57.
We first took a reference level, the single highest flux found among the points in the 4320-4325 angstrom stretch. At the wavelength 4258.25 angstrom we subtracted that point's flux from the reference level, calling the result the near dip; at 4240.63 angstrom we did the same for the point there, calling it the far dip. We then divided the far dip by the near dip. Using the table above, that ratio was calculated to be 1.3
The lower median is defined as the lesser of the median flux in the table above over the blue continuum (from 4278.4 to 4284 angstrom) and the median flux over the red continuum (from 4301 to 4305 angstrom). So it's 53.2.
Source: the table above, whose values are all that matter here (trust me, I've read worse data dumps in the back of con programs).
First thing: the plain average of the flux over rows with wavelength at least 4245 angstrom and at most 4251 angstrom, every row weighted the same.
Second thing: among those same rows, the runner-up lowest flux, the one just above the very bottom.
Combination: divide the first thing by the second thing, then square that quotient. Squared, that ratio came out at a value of 1.03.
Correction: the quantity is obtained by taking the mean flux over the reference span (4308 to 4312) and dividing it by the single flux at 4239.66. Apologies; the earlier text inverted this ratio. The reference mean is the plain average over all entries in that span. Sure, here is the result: 0.91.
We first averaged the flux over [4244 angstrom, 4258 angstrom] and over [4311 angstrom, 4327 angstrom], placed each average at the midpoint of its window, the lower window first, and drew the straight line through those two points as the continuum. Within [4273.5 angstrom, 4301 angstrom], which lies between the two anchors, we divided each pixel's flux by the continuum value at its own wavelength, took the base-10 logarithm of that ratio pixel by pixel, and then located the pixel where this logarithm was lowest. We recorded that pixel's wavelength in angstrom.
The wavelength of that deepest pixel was 4299.63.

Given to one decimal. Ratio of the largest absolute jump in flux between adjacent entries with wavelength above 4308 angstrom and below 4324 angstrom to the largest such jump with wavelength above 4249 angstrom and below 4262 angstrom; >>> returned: 1.1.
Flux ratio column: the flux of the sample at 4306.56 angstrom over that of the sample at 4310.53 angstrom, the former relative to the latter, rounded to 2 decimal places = 1.01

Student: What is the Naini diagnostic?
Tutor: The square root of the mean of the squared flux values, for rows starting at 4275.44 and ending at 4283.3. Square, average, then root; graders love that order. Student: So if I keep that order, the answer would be 62.0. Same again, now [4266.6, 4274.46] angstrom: 58.4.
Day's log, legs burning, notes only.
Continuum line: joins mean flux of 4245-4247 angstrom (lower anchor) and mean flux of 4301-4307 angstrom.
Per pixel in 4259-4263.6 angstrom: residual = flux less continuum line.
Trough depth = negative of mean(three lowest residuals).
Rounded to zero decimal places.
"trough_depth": 2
